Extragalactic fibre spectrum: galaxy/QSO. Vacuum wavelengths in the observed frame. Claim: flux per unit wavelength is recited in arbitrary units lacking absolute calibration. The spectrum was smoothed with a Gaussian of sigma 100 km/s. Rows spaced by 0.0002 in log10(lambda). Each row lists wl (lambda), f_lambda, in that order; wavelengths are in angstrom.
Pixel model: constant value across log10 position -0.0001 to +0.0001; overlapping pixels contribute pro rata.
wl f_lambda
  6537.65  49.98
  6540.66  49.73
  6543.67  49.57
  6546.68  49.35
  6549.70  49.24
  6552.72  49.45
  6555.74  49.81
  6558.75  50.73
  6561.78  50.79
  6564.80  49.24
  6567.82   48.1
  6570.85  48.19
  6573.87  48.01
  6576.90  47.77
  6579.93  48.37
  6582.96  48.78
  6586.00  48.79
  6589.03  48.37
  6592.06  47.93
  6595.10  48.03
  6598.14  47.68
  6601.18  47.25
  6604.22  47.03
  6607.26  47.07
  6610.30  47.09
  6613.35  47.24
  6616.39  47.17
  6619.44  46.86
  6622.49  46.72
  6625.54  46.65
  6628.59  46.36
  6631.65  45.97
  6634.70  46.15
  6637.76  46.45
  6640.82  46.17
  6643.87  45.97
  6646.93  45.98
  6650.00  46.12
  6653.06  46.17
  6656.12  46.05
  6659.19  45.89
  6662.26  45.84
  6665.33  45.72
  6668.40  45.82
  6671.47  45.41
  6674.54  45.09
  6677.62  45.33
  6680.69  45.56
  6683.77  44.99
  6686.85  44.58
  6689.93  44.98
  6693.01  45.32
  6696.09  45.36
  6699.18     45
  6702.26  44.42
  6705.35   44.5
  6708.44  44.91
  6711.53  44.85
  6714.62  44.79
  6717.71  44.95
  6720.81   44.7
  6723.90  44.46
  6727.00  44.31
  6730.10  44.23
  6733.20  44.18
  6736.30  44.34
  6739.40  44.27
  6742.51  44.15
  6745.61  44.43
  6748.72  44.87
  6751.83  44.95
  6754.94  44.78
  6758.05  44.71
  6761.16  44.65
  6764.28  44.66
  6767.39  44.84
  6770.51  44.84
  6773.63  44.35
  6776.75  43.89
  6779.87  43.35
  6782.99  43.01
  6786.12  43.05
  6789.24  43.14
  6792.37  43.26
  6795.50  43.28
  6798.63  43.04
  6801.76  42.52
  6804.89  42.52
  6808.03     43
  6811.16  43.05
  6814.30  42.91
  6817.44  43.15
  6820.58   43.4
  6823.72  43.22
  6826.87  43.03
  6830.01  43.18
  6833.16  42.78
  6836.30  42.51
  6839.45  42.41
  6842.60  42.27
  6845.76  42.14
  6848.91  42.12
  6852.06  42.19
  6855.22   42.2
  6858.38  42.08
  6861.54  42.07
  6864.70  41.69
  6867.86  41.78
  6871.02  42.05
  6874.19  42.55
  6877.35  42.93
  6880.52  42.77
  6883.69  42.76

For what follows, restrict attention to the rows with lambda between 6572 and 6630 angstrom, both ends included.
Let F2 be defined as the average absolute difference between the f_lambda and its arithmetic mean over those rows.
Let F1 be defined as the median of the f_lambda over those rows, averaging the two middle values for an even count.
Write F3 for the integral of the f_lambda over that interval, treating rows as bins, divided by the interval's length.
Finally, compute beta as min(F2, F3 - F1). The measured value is 0.30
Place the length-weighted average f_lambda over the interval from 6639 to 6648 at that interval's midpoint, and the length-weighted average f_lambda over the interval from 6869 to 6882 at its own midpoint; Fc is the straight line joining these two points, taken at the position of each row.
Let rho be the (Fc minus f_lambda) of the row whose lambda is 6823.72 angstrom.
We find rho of 0.12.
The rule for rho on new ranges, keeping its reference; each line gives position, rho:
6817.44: 0.29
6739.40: 0.36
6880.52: -0.29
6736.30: 0.34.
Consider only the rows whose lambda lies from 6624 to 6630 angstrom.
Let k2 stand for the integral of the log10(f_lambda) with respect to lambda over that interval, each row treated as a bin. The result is 10.0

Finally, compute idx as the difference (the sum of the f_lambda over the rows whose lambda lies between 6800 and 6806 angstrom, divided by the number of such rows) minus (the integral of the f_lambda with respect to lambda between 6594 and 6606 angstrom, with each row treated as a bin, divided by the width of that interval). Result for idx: -5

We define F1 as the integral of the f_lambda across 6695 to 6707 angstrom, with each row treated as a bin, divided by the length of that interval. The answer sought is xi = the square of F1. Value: 2006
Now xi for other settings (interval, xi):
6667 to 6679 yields 2062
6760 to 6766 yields 1995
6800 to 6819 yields 1837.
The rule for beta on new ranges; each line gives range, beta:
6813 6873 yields 0.21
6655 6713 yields -0.09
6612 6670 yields 0.12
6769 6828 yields 0.12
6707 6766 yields -0.07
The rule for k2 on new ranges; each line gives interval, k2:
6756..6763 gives 11.5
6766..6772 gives 9.9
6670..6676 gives 9.9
